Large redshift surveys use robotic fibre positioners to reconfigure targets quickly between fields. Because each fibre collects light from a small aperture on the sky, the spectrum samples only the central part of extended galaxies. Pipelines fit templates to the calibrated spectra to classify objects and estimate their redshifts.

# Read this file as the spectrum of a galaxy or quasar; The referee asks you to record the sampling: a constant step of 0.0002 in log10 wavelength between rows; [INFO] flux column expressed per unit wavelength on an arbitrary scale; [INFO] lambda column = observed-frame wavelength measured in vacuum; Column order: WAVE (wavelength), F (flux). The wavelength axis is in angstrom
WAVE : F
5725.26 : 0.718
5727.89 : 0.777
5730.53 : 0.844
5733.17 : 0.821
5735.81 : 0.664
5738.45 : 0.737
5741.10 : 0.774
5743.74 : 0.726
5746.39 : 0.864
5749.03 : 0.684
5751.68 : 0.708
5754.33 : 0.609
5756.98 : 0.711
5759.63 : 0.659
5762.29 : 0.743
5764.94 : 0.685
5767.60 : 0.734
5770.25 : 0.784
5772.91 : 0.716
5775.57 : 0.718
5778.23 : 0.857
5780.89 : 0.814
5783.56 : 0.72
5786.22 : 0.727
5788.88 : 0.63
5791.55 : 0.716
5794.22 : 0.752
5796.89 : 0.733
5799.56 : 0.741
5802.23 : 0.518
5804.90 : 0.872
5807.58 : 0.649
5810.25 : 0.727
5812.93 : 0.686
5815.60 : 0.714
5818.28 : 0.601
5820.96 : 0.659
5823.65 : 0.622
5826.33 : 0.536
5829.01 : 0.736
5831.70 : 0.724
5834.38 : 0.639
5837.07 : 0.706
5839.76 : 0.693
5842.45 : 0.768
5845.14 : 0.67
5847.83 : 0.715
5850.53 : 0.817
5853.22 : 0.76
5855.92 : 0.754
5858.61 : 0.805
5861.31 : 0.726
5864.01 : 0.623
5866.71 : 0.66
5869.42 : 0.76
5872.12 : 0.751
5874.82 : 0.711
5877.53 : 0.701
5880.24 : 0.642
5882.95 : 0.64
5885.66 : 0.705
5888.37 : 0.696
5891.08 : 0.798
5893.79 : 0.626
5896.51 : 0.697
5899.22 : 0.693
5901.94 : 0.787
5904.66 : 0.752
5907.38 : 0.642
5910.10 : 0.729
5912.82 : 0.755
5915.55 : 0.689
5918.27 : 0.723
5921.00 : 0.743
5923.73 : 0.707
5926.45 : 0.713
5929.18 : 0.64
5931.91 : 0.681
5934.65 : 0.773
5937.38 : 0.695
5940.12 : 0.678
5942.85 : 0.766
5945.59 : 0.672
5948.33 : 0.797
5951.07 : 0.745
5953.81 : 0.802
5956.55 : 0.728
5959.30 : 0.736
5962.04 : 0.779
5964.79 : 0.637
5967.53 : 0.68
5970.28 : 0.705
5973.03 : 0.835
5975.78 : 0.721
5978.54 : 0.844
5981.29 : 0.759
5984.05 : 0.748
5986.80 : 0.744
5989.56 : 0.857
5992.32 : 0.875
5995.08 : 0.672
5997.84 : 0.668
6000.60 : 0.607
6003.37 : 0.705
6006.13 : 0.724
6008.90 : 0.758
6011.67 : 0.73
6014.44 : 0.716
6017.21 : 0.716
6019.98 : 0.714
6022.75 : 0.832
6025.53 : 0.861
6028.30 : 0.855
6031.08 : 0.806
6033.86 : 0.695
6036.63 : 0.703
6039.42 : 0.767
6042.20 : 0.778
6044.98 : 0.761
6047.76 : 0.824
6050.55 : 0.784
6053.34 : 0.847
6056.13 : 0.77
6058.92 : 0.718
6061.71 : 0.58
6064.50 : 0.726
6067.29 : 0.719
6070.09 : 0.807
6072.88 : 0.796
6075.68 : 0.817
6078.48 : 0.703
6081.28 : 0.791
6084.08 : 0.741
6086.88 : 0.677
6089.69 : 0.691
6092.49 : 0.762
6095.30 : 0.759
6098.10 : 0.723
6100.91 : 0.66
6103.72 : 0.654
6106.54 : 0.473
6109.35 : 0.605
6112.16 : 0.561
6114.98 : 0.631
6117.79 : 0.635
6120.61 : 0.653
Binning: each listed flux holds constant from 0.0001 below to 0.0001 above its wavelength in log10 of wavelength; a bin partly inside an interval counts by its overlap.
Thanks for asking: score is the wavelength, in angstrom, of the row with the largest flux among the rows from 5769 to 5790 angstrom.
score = 5778.23 angstrom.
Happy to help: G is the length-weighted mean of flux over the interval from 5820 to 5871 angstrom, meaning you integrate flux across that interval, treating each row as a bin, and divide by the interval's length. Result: 0.704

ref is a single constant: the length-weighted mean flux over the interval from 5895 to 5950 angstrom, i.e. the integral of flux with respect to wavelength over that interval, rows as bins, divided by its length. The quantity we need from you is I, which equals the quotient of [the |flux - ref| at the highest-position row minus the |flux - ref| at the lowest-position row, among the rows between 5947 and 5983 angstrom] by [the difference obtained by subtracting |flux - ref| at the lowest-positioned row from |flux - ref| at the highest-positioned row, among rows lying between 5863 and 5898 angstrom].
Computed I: 0.5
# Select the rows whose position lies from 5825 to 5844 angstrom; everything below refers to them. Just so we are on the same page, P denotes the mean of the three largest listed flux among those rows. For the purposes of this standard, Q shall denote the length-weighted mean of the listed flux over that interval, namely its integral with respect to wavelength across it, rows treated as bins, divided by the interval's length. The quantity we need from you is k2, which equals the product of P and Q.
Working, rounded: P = 0.743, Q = 0.686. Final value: 0.51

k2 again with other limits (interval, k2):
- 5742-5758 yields 0.55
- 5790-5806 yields 0.57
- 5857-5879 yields 0.55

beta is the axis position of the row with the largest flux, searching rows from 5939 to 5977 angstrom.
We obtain 5973.03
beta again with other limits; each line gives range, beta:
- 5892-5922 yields 5901.94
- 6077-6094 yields 6081.28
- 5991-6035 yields 5992.32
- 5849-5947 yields 5850.53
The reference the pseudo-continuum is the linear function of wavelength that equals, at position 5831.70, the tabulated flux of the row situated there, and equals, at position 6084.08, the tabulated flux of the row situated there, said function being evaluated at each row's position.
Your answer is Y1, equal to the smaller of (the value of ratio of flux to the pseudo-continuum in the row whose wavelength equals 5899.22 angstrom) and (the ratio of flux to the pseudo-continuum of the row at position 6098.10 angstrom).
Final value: 0.95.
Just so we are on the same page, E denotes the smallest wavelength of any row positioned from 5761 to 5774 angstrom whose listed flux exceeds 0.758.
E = 5770.25 angstrom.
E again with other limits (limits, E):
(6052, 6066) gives 6053.34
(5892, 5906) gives 5901.94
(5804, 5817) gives 5804.90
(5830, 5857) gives 5842.45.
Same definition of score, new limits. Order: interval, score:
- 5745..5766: 5746.39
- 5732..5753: 5746.39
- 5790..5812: 5804.90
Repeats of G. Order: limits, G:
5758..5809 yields 0.725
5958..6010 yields 0.740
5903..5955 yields 0.721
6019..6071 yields 0.766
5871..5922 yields 0.709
